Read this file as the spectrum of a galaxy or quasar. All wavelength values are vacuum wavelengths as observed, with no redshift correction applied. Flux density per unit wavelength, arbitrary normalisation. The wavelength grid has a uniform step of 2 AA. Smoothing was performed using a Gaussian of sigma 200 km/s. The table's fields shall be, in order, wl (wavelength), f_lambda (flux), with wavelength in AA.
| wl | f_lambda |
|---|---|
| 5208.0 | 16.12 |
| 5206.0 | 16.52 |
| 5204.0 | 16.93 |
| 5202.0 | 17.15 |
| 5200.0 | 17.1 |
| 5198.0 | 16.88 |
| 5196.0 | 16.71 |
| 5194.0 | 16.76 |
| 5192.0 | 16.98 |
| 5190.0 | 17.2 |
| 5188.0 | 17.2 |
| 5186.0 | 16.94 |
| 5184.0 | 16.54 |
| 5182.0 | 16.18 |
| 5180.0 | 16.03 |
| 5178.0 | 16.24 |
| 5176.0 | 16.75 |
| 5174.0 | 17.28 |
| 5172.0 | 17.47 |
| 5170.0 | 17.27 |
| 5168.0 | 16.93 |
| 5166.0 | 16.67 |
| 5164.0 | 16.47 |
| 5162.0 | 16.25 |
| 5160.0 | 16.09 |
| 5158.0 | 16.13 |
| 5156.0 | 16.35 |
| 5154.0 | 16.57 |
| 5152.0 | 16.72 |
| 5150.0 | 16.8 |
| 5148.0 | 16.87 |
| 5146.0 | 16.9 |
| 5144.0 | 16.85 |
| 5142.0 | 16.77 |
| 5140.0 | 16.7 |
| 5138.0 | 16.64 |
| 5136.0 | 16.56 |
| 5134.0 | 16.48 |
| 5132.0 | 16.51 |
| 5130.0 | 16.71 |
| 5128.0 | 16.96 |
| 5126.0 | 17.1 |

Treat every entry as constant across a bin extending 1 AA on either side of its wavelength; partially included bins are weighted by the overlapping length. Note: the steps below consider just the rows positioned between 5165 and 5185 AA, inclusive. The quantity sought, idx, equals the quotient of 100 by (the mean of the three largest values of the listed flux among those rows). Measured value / 5.77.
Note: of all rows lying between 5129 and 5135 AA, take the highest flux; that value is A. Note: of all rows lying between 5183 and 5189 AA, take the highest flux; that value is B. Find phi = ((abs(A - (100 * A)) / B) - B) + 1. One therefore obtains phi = 80.0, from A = 16.71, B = 17.2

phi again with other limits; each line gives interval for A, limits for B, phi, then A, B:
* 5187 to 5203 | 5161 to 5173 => 81.0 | 17.2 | 17.47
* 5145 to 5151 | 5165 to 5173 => 79.3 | 16.9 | 17.47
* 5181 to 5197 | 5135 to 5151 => 84.9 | 17.2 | 16.9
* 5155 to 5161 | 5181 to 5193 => 77.9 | 16.35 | 17.2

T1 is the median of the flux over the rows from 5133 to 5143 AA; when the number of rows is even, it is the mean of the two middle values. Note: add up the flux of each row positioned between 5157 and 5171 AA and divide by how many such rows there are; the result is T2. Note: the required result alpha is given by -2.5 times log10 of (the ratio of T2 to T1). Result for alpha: 0.006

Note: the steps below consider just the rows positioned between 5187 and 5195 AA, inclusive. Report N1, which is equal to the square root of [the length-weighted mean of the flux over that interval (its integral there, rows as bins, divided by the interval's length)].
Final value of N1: 4.13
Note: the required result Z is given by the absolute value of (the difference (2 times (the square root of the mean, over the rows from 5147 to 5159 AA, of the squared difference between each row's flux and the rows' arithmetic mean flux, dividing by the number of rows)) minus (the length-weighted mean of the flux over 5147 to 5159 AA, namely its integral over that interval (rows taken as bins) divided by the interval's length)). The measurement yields 16.1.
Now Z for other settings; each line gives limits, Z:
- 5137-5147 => 16.6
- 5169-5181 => 15.7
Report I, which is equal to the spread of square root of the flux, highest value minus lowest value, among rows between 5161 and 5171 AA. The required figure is 0.12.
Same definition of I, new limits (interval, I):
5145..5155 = 0.04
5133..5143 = 0.04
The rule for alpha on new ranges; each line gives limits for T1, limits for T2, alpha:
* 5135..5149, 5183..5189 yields -0.008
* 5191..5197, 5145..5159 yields 0.009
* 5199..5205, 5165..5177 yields 0.002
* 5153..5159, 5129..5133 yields -0.017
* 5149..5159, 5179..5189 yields -0.001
